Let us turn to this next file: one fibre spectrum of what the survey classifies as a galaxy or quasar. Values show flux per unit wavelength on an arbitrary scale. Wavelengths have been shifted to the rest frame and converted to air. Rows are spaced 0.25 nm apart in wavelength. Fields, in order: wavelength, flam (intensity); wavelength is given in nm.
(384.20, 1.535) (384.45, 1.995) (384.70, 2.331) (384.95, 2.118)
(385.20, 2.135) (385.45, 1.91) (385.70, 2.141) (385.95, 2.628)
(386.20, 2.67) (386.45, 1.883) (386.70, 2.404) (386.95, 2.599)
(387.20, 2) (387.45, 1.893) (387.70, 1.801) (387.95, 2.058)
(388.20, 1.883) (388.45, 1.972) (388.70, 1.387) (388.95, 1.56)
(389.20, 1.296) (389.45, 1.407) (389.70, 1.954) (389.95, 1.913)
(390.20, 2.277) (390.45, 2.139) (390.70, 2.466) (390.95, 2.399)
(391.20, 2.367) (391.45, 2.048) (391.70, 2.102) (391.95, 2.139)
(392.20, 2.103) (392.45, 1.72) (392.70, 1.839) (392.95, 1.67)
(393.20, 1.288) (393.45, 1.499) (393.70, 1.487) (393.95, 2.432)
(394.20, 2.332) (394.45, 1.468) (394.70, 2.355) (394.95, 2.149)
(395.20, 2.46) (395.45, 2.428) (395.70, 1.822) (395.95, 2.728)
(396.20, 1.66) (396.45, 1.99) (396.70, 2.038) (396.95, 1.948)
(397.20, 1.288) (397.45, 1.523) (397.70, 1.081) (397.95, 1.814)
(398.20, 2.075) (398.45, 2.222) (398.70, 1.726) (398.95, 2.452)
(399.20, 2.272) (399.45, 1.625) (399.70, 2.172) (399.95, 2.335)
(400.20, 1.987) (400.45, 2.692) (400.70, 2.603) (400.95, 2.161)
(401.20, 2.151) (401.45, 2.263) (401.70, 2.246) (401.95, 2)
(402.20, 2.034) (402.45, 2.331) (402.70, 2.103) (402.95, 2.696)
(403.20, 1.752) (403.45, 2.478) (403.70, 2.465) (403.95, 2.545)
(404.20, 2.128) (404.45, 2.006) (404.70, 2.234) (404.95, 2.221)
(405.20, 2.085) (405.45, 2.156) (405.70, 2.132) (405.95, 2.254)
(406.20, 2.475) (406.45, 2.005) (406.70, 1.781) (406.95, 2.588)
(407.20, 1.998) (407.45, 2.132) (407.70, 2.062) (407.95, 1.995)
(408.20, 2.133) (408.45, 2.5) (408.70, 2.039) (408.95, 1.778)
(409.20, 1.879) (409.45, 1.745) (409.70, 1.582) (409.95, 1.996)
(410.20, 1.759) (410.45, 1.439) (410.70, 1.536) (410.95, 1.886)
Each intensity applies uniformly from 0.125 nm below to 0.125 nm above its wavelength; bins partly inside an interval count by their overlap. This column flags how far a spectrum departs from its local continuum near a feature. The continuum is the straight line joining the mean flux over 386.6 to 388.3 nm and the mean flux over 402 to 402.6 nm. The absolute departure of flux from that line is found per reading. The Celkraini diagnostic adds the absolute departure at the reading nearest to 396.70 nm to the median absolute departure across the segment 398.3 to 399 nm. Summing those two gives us 0.40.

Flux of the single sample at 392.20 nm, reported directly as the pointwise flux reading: 2.103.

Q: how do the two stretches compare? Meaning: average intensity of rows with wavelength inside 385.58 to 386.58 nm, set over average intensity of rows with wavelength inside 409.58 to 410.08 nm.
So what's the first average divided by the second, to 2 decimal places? 1.30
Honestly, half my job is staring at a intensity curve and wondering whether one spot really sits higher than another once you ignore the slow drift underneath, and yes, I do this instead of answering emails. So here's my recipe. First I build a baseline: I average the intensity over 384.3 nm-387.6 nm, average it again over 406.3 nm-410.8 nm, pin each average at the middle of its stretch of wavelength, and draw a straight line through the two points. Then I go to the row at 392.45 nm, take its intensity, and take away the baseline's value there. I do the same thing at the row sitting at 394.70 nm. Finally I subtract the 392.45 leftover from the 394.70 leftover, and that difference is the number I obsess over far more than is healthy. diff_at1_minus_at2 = 0.7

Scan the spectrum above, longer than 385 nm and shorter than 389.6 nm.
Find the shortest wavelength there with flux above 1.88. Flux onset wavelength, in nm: 385.20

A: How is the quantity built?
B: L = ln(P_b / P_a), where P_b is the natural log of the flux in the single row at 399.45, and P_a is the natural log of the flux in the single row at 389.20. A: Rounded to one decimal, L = 0.6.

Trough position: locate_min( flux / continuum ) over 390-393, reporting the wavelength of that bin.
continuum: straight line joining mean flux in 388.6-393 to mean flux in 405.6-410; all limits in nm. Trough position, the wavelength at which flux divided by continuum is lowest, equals 392.95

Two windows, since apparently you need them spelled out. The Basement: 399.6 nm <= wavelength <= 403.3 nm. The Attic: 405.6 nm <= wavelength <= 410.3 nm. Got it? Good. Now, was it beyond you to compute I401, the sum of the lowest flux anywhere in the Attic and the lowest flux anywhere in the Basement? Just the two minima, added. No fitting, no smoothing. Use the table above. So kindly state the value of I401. 3.3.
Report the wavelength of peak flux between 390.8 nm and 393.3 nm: 390.95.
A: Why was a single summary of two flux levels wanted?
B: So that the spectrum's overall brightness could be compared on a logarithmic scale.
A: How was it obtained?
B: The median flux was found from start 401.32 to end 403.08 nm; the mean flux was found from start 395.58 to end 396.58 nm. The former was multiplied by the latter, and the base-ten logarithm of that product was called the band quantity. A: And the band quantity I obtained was 0.66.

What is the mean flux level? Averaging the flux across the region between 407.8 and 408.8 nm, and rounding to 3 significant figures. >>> 2.17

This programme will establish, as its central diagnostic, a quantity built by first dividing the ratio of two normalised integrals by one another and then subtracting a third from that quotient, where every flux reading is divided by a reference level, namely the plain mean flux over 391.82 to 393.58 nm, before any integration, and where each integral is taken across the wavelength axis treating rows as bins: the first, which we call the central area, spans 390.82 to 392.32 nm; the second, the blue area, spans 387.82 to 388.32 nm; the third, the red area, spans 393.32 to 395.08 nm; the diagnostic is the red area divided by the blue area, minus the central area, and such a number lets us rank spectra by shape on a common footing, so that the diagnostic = 1.6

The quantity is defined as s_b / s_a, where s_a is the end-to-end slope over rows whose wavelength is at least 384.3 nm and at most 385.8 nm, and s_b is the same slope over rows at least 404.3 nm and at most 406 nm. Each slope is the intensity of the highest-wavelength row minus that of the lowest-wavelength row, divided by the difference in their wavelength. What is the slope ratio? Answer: 1.4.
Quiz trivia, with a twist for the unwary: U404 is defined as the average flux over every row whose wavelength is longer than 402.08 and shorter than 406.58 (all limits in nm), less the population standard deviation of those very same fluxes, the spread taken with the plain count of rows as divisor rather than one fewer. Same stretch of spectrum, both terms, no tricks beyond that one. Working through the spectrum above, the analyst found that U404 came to 2.00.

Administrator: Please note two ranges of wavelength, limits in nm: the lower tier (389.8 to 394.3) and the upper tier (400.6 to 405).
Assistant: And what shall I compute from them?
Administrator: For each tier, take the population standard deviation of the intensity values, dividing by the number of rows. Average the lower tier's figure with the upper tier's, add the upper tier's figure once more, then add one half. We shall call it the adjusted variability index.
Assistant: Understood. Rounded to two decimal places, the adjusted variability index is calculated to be 1.03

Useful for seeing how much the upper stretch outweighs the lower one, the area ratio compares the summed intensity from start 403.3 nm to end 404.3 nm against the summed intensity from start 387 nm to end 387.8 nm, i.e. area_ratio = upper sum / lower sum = 1.7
